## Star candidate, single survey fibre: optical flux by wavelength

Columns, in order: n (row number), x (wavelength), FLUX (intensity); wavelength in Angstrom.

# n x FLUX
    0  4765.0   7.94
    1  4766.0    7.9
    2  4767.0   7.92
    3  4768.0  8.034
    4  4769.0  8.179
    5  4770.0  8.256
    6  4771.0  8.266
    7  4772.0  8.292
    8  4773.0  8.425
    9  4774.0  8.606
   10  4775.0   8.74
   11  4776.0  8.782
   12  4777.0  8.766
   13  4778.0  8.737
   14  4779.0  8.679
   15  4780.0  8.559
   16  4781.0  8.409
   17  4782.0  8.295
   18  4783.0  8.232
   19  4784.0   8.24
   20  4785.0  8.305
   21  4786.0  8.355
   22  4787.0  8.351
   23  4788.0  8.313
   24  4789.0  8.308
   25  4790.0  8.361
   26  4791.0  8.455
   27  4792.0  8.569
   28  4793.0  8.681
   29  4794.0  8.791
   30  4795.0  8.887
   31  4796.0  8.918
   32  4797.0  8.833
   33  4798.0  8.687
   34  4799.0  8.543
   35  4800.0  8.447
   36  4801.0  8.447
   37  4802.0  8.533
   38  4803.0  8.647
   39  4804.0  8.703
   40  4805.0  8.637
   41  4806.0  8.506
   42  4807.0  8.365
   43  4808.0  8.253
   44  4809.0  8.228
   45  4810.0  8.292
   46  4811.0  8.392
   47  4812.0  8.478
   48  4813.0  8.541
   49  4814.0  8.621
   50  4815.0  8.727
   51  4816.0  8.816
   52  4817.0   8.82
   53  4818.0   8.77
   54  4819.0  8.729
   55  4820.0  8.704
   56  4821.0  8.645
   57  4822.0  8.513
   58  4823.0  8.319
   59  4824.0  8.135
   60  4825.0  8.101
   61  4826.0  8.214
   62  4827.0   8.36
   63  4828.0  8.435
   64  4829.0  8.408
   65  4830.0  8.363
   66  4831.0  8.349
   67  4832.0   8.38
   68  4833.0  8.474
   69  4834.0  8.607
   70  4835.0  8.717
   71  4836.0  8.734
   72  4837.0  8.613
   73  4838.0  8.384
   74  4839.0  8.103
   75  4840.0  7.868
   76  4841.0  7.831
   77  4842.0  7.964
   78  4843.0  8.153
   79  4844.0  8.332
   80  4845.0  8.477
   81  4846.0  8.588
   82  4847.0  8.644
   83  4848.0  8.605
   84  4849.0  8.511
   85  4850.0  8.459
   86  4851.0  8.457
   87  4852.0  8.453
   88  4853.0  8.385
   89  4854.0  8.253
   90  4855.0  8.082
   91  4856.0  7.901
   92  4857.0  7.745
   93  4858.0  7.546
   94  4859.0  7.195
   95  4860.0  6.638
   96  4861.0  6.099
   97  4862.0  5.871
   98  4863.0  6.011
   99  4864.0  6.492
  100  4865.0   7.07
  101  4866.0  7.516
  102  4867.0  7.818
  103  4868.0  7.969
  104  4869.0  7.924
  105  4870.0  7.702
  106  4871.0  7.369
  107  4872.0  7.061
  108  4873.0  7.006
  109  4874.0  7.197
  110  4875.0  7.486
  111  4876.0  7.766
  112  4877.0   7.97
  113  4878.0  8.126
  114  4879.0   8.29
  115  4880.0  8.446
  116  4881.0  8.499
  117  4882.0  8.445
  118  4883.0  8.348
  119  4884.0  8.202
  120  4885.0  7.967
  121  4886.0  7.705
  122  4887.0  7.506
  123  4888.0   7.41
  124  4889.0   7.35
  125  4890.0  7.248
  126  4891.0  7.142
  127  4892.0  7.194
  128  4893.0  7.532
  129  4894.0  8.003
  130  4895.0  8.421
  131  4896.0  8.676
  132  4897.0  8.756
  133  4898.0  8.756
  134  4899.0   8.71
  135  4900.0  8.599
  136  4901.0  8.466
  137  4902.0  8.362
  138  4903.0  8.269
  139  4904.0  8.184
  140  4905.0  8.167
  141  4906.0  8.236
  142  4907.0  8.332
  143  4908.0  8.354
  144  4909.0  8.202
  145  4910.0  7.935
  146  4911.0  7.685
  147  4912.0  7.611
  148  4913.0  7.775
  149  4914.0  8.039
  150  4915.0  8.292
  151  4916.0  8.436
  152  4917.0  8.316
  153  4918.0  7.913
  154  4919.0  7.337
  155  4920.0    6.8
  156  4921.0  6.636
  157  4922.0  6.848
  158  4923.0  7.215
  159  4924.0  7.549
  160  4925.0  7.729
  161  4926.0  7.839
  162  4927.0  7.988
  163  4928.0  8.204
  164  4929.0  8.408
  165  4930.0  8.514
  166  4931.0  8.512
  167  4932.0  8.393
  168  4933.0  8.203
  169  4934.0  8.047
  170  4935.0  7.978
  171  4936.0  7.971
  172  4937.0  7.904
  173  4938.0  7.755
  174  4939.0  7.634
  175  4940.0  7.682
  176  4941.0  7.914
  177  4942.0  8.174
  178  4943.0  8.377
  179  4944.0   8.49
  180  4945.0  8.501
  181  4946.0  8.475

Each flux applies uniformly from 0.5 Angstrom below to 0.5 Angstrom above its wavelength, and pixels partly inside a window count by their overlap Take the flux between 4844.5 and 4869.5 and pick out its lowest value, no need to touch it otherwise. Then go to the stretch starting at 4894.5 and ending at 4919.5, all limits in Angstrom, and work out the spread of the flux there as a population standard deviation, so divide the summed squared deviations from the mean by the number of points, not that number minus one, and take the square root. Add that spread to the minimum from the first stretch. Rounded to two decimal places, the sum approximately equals 6.23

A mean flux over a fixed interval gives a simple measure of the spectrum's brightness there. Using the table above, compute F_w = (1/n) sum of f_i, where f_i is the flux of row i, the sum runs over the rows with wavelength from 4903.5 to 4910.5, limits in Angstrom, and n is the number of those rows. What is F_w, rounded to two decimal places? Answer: 8.20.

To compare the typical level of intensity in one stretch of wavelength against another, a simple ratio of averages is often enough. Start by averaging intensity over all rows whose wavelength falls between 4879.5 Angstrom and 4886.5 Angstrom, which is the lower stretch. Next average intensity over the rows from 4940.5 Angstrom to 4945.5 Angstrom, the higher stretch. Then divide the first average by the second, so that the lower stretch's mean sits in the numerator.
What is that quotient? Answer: 0.99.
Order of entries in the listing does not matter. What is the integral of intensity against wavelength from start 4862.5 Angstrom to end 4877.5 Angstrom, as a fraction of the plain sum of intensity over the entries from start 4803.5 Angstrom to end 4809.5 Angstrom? 2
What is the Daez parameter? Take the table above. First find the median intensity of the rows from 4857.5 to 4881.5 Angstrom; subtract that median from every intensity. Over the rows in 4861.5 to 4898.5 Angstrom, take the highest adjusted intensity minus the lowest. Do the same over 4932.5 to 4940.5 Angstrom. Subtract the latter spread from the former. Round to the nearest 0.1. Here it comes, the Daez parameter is 2.3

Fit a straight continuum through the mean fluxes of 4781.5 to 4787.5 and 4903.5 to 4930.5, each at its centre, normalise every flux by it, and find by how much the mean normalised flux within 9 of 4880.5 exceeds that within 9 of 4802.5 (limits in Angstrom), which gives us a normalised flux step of -0.06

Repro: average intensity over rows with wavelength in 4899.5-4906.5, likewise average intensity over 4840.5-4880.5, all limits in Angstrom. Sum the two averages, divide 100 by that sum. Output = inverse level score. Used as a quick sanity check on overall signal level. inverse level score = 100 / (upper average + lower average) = 6.23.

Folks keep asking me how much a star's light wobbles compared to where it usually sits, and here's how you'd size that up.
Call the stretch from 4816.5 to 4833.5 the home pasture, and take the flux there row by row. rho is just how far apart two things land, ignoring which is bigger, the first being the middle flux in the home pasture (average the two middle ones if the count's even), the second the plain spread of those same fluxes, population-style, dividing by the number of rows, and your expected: 8.2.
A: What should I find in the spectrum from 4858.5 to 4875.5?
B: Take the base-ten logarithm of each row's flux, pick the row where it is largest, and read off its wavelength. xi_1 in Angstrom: 4868.0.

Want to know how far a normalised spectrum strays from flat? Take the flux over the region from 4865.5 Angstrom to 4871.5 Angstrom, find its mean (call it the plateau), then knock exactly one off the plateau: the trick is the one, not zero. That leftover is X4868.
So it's 6.72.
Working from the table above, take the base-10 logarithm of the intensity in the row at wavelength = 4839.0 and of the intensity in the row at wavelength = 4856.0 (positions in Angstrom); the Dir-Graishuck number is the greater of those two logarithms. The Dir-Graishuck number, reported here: 0.909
